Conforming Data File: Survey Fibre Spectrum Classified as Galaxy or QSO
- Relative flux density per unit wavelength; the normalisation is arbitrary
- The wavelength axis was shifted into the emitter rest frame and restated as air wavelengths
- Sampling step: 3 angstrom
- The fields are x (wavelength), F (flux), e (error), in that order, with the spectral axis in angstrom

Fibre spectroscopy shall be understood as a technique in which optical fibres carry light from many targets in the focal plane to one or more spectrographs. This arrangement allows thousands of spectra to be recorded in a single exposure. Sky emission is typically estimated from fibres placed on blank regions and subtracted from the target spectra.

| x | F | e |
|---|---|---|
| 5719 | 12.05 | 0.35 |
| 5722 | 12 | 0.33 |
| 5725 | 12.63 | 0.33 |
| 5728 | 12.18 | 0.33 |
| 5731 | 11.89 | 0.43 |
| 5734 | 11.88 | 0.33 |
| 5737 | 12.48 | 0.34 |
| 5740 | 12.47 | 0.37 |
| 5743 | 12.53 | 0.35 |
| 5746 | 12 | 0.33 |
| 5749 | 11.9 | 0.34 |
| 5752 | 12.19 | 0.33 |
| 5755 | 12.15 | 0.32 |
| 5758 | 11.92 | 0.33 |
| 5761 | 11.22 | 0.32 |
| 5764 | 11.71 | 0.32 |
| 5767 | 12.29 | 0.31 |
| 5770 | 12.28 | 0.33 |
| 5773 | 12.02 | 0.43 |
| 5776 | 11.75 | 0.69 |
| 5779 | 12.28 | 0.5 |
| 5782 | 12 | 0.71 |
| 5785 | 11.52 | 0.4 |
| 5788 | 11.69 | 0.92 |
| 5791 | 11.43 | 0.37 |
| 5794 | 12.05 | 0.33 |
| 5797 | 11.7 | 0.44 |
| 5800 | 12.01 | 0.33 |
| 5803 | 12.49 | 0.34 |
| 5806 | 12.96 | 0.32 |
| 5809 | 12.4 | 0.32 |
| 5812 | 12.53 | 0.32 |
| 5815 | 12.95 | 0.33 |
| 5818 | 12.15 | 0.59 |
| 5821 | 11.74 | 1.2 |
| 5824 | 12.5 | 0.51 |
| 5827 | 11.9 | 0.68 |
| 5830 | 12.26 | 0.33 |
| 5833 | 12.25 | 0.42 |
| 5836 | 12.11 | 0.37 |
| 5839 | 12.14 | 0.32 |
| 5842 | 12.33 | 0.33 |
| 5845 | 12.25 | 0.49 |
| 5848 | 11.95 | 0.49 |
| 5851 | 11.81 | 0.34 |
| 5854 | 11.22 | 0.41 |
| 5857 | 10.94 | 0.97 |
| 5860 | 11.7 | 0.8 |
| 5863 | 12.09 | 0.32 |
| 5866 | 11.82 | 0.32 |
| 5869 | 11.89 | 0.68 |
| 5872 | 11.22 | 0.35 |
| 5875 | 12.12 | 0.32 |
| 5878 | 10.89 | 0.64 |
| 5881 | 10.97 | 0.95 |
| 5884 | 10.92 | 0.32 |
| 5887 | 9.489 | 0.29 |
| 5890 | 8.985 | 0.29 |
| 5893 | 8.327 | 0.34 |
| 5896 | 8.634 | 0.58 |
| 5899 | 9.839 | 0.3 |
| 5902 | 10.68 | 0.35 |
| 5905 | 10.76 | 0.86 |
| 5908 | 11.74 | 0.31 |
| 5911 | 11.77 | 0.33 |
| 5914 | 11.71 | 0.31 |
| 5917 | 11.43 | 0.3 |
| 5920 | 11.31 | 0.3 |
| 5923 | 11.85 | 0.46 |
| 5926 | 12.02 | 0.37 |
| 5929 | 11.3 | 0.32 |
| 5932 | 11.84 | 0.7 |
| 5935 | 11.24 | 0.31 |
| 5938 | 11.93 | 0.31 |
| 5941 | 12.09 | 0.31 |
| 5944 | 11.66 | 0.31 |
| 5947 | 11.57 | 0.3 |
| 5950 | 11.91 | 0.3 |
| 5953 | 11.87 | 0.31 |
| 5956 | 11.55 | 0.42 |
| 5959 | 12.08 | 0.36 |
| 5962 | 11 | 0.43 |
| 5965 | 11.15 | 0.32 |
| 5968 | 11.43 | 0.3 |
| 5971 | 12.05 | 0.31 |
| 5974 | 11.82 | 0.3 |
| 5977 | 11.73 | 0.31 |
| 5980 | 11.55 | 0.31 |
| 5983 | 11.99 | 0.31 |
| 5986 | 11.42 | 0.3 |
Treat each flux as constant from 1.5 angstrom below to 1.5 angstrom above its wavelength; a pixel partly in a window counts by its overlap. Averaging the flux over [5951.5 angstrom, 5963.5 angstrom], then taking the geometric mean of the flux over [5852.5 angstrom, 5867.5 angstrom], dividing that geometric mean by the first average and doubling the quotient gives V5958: 1.99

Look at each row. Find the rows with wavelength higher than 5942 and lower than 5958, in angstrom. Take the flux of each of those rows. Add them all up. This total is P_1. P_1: 58.6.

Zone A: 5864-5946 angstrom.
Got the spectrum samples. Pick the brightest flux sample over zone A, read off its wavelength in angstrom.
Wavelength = 5875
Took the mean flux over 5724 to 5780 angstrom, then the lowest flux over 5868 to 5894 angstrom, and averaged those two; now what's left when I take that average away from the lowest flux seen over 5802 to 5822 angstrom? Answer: 1.5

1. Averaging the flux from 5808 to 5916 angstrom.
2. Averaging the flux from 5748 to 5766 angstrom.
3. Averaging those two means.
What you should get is 11.6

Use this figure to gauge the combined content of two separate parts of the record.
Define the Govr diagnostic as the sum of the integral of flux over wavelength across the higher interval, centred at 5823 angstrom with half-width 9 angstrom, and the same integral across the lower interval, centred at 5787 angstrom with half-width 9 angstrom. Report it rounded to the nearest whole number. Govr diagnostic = 433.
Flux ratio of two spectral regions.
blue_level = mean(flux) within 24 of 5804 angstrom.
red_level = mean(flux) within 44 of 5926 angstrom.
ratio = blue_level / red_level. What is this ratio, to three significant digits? 1.09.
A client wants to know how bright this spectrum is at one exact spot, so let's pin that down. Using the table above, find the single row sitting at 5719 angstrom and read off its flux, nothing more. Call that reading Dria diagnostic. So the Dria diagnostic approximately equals 12.05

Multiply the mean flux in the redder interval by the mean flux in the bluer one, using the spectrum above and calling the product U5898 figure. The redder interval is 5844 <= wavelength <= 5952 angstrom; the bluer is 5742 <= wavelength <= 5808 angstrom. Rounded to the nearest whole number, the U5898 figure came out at 135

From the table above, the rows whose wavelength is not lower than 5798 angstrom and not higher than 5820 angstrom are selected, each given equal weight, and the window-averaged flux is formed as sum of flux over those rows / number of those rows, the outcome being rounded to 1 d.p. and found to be 12.5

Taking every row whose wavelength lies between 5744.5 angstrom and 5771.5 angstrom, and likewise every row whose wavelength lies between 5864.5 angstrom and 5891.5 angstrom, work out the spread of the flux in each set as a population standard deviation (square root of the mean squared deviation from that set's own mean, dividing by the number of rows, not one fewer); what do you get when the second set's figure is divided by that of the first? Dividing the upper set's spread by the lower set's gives 3.1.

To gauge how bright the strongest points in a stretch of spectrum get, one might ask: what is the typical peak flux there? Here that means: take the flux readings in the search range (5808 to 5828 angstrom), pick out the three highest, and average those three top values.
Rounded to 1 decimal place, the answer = 12.7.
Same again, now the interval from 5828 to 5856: 12.3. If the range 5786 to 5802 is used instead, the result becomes 11.9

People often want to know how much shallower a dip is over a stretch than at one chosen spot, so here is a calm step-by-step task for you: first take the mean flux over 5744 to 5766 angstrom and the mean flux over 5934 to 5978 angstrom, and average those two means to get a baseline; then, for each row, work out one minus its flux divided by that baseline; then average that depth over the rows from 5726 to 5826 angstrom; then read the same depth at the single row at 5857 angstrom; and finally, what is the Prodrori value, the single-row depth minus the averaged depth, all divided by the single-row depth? 1.4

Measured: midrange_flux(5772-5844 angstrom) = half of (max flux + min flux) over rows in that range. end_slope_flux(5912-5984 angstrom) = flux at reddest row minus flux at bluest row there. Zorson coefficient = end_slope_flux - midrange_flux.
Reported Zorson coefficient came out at -11.9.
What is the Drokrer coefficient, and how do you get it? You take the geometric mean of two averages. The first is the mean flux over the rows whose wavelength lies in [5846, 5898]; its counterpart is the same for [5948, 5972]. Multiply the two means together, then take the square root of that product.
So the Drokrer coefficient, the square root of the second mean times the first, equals 11.2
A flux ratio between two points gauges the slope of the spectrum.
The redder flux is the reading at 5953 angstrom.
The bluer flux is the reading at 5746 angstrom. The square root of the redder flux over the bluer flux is 0.99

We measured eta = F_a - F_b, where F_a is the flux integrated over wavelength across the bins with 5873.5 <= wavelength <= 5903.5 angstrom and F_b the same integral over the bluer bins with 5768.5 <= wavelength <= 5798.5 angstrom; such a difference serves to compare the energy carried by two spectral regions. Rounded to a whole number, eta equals -54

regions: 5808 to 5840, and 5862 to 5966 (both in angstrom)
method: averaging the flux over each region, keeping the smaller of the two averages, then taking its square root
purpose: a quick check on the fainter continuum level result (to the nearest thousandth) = 3.345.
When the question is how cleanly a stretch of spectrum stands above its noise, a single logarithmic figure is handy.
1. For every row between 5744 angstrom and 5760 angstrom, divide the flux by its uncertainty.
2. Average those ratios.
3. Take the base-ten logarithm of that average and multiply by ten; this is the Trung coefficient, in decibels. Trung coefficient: 15.6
